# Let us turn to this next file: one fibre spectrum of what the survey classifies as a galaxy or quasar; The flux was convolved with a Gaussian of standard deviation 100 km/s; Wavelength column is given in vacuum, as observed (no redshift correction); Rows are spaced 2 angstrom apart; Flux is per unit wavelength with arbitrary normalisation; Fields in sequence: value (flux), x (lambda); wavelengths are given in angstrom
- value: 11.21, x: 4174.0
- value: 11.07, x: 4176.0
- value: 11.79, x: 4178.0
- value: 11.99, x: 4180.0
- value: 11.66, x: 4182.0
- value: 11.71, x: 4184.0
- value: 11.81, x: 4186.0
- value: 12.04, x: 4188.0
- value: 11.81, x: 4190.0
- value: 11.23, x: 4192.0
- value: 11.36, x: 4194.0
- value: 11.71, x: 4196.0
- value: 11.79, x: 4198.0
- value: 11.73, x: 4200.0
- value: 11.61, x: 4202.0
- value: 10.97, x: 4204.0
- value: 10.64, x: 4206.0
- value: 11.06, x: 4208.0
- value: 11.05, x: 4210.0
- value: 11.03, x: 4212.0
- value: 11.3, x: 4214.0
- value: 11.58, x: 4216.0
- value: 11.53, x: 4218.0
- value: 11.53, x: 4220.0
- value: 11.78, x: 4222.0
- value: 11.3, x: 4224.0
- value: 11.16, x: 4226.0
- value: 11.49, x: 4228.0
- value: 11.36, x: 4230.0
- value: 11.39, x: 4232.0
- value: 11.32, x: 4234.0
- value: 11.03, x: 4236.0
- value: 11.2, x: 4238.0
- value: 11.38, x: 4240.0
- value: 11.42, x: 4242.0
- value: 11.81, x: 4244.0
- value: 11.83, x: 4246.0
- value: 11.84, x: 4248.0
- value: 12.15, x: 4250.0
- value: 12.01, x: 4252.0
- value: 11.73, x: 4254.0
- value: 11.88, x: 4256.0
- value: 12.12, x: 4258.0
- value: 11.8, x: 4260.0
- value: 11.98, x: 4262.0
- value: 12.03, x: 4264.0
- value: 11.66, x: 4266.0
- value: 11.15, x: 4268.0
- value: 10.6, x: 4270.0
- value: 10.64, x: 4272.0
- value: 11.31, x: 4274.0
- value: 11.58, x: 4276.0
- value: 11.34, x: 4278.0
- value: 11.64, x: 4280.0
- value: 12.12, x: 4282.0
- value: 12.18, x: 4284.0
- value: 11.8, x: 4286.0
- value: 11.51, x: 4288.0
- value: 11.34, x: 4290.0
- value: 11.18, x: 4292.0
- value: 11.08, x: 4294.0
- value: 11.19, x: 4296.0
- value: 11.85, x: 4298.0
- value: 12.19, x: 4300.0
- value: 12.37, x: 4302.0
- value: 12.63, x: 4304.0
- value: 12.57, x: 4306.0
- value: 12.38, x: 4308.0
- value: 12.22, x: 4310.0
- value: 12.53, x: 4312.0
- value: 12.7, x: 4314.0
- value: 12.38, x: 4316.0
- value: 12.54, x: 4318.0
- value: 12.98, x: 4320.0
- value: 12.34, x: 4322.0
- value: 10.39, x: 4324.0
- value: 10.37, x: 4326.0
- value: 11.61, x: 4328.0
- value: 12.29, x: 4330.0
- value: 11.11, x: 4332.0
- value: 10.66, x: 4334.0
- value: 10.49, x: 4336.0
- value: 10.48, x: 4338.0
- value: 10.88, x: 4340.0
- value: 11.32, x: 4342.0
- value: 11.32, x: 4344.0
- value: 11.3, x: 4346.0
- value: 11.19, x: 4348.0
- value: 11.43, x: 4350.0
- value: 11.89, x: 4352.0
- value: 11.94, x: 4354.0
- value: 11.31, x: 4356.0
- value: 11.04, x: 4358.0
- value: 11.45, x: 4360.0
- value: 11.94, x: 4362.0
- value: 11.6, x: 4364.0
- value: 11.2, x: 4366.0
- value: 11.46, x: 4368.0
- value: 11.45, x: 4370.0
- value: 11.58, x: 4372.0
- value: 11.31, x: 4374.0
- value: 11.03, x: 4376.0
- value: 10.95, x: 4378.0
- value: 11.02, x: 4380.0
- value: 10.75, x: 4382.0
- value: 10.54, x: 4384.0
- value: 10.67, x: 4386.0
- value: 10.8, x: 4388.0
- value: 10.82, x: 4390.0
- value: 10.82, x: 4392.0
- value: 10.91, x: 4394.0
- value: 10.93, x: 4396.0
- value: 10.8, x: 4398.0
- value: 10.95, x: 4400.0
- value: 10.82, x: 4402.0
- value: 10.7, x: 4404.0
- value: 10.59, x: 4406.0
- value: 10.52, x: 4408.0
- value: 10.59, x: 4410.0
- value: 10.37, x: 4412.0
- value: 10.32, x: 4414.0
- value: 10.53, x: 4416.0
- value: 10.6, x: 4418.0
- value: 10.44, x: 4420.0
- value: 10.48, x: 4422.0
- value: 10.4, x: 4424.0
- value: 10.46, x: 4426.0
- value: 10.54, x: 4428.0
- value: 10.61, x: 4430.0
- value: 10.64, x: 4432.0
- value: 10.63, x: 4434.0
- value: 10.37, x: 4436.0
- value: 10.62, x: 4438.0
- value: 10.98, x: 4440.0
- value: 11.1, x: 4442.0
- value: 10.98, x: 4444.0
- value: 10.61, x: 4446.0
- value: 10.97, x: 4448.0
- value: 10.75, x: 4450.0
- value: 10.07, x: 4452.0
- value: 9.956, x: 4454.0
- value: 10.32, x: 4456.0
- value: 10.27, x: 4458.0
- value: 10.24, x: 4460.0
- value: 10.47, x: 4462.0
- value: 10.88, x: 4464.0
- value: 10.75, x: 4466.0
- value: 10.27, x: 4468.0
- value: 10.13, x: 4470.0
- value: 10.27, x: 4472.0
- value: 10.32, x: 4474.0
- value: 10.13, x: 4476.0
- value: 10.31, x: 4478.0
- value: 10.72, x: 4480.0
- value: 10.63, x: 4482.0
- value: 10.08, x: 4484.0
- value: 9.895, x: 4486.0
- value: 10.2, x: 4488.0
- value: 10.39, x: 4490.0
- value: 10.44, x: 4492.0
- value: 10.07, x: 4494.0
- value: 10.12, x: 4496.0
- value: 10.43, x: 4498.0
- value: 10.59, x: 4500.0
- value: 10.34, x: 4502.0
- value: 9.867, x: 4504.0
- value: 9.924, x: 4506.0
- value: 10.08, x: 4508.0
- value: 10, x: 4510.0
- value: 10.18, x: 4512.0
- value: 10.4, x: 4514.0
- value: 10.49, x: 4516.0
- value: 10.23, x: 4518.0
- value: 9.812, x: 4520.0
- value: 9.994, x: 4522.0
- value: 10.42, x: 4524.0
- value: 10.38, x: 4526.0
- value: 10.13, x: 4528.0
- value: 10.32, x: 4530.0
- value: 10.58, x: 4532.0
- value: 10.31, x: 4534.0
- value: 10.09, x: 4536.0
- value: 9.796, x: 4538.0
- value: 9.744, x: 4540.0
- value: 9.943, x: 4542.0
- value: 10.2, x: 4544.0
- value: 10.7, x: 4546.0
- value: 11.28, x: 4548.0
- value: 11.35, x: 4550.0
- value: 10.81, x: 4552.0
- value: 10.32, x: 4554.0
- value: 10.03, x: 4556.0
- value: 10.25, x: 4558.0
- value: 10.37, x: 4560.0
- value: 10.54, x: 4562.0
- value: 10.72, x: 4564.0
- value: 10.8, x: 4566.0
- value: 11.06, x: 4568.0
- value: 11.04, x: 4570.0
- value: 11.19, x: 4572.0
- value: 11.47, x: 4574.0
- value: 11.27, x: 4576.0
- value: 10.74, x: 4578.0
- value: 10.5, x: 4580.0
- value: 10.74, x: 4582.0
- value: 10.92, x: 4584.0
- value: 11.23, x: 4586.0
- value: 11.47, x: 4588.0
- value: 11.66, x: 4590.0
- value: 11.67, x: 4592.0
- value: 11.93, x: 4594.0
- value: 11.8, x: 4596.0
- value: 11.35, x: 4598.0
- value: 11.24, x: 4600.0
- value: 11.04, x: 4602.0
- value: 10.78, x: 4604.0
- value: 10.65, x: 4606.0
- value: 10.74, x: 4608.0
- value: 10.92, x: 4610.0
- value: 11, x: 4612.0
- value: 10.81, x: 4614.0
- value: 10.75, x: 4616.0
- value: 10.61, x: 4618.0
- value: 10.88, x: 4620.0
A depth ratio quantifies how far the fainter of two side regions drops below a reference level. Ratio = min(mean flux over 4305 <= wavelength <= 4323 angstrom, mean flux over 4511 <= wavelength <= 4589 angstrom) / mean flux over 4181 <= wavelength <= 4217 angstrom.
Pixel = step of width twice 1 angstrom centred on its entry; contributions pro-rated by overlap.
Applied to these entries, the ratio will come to 0.92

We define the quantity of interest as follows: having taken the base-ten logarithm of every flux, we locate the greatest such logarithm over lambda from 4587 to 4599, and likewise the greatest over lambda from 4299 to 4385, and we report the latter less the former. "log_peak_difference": 0.037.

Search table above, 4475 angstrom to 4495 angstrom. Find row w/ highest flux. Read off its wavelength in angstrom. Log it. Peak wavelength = 4480.0 angstrom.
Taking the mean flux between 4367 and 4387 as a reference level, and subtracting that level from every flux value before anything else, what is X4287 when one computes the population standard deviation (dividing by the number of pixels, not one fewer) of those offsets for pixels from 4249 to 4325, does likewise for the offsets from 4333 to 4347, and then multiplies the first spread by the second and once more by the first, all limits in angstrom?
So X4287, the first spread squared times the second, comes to 0.13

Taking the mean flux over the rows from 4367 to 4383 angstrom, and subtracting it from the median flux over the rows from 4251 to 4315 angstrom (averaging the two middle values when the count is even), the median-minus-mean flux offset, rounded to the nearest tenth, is 0.6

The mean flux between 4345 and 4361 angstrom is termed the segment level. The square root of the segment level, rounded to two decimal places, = 3.38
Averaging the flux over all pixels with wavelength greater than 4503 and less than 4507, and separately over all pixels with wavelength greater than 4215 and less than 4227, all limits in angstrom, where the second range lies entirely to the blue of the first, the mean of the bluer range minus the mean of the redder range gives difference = 1.6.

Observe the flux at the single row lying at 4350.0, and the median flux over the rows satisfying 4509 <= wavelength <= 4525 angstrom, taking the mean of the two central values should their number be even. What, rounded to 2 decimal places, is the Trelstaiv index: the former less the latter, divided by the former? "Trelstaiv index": 0.11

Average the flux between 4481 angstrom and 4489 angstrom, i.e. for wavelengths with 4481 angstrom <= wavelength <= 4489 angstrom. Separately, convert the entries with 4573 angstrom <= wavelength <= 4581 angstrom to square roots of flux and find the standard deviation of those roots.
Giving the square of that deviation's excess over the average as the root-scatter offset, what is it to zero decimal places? 103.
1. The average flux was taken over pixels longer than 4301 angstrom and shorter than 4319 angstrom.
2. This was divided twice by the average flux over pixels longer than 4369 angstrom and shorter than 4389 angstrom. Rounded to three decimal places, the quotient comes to 0.103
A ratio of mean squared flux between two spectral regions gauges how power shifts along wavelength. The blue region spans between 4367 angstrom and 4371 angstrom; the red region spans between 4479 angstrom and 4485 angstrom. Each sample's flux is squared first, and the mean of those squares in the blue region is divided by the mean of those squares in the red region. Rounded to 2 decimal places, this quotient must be 1.19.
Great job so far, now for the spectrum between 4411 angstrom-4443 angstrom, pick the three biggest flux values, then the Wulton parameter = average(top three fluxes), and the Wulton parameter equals 10.9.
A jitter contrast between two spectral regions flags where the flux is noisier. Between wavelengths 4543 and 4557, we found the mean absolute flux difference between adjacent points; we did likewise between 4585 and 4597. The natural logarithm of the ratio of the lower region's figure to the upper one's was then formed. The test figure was 0.9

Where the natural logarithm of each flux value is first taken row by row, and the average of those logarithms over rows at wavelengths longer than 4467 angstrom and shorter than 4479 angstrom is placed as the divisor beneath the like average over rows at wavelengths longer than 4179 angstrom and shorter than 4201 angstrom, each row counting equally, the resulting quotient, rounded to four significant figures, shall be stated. 1.058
